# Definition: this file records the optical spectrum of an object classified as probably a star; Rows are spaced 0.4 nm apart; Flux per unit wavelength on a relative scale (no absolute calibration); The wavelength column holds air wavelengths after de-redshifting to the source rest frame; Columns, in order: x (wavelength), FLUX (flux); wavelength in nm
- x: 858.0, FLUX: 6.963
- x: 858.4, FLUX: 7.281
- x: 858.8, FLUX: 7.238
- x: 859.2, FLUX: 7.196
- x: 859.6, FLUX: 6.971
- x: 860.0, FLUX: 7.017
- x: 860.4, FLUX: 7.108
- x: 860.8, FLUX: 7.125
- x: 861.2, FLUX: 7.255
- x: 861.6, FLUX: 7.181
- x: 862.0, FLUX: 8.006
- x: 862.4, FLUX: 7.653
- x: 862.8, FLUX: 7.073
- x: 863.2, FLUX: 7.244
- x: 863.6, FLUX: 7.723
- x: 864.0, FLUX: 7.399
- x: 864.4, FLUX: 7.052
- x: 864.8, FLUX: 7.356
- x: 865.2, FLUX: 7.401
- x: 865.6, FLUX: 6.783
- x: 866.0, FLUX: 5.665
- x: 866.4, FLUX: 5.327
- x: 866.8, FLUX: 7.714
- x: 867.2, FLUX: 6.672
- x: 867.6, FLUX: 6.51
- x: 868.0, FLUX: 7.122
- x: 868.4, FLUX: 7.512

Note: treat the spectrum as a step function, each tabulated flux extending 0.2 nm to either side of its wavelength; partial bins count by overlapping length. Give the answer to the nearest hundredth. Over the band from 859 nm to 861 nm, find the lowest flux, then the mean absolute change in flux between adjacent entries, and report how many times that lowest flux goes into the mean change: 0.01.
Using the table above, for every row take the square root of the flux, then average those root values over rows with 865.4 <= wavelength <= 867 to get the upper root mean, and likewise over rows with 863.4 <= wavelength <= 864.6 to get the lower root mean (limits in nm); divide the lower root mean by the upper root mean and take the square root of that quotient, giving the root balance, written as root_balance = 1.04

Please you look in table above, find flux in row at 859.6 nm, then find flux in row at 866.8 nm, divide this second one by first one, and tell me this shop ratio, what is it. 1.11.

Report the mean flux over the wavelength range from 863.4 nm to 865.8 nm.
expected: 7.29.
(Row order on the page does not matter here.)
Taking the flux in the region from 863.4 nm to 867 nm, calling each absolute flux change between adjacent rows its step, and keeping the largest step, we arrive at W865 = 2.4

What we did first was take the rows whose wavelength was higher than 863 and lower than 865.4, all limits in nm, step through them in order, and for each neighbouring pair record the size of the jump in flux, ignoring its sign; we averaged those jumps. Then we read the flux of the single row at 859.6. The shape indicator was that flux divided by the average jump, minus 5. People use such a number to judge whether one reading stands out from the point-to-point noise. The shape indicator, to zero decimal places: 18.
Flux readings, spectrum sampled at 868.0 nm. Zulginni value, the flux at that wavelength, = 7.122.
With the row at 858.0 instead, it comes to 6.963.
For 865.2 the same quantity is 7.401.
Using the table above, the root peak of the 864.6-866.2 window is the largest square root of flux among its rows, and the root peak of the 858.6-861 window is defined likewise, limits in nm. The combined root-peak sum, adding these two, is 5.41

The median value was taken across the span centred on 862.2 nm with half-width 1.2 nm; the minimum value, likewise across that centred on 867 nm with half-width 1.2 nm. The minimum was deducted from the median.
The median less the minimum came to 1.9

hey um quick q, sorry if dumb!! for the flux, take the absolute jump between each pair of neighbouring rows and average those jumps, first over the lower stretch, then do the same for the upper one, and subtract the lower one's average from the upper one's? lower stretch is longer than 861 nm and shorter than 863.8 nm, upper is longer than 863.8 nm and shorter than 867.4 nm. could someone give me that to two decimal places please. 0.36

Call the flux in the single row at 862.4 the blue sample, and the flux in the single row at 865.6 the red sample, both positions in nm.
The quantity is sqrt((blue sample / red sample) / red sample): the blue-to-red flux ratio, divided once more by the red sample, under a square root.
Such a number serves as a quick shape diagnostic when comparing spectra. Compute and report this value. 0.408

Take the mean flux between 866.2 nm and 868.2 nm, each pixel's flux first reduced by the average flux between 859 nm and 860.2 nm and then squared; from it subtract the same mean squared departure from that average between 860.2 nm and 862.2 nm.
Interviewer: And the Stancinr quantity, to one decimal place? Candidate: 0.6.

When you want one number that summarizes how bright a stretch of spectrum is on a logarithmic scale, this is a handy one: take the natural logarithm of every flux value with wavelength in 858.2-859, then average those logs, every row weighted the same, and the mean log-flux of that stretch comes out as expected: 1.98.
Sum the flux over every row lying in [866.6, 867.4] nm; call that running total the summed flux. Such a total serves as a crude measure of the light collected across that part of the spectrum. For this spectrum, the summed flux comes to 14.4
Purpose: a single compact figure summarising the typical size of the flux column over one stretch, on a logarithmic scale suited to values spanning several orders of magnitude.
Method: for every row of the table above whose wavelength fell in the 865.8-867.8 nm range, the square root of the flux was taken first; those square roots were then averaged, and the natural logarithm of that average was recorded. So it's 0.92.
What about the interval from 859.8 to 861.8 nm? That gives 0.98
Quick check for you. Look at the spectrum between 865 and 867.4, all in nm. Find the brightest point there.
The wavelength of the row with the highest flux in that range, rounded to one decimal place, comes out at 866.8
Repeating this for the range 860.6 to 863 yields 862.0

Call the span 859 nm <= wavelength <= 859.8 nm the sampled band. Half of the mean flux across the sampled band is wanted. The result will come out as 3.54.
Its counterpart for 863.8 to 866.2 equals 3.47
